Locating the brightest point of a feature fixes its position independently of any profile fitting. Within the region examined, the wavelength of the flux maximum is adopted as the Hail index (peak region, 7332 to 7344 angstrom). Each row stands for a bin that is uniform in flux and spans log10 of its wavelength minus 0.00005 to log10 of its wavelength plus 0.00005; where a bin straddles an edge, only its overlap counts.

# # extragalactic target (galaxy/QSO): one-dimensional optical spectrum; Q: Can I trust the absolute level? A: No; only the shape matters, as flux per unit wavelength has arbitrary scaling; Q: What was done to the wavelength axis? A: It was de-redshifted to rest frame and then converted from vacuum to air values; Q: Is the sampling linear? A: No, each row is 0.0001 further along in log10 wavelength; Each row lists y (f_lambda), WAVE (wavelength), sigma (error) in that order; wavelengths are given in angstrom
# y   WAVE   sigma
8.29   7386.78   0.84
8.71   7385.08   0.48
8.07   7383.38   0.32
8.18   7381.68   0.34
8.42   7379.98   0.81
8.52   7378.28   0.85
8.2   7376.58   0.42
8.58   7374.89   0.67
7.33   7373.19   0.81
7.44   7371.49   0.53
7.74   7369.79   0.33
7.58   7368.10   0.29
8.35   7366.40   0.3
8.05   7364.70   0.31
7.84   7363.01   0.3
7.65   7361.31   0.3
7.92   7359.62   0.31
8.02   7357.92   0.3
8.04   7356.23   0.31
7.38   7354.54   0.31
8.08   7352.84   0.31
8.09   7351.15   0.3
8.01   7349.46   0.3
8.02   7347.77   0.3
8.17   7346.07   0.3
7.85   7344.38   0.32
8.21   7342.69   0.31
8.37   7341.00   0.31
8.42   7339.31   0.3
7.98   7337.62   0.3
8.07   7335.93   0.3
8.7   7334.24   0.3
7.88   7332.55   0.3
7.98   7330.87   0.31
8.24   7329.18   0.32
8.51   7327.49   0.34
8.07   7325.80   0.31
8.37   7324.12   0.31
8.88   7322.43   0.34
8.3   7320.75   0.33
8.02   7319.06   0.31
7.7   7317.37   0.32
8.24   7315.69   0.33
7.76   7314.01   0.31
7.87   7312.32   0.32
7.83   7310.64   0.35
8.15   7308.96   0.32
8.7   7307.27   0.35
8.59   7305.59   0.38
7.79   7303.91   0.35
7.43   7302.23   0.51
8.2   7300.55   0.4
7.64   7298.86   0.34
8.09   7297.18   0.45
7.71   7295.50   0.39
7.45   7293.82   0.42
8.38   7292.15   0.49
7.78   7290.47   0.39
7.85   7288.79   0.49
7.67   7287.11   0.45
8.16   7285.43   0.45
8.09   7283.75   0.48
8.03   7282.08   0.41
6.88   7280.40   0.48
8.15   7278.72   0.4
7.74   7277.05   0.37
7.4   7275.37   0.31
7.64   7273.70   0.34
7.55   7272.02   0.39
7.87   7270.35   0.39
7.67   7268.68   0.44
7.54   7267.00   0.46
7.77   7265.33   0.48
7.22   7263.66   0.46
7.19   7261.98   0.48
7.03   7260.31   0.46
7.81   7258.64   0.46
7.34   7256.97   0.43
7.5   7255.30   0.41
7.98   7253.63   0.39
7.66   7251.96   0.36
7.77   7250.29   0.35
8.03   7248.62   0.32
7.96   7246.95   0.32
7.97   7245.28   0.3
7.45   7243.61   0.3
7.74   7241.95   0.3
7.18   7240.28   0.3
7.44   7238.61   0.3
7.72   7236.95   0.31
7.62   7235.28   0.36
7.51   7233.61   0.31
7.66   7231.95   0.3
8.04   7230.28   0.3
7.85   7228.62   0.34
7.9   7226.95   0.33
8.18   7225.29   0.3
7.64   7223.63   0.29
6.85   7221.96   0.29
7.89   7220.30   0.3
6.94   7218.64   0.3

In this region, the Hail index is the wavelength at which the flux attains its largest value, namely 7334.24 angstrom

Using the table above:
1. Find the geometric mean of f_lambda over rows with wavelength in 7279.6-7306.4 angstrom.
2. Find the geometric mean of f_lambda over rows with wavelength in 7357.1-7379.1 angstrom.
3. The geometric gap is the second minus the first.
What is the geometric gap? 0.08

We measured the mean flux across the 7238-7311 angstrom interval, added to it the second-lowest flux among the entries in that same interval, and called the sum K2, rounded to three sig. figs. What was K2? 14.8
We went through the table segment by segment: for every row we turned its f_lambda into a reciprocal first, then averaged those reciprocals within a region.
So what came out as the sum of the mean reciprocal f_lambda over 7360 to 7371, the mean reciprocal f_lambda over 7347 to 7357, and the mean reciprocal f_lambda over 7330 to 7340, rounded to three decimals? 0.376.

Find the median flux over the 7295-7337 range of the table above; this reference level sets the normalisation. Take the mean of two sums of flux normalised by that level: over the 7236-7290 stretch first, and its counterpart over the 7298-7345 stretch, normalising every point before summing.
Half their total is 29.3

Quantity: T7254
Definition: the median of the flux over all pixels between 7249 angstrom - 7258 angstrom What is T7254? 7.7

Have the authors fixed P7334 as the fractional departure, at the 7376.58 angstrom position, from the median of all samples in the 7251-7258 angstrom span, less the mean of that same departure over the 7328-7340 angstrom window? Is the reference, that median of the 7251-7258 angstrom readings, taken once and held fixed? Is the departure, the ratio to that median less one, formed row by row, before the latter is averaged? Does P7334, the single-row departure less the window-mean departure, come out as 0.00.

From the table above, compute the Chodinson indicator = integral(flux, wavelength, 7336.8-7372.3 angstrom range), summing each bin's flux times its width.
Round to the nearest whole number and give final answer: 283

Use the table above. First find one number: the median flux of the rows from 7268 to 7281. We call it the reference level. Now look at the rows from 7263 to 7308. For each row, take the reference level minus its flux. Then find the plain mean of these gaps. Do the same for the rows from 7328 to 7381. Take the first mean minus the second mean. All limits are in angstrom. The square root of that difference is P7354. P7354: 0.47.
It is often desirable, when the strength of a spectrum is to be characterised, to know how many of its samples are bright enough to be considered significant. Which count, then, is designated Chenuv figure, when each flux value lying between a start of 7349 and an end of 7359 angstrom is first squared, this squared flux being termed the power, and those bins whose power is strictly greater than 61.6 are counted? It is 5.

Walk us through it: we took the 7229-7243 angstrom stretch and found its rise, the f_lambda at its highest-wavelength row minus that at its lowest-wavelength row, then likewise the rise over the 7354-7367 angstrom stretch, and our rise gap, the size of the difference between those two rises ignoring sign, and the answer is 1.3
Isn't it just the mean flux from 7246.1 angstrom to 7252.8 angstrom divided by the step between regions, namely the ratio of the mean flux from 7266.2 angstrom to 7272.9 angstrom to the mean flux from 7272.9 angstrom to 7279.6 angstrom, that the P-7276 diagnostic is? 7.93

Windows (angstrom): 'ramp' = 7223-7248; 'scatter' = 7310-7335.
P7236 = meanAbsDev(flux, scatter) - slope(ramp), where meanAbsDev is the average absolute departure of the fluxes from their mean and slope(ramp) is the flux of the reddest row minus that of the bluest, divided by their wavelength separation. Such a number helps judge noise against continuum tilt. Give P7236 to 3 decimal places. 0.272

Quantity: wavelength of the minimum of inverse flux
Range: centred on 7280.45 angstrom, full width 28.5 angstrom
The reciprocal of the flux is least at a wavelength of 7292.15 angstrom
